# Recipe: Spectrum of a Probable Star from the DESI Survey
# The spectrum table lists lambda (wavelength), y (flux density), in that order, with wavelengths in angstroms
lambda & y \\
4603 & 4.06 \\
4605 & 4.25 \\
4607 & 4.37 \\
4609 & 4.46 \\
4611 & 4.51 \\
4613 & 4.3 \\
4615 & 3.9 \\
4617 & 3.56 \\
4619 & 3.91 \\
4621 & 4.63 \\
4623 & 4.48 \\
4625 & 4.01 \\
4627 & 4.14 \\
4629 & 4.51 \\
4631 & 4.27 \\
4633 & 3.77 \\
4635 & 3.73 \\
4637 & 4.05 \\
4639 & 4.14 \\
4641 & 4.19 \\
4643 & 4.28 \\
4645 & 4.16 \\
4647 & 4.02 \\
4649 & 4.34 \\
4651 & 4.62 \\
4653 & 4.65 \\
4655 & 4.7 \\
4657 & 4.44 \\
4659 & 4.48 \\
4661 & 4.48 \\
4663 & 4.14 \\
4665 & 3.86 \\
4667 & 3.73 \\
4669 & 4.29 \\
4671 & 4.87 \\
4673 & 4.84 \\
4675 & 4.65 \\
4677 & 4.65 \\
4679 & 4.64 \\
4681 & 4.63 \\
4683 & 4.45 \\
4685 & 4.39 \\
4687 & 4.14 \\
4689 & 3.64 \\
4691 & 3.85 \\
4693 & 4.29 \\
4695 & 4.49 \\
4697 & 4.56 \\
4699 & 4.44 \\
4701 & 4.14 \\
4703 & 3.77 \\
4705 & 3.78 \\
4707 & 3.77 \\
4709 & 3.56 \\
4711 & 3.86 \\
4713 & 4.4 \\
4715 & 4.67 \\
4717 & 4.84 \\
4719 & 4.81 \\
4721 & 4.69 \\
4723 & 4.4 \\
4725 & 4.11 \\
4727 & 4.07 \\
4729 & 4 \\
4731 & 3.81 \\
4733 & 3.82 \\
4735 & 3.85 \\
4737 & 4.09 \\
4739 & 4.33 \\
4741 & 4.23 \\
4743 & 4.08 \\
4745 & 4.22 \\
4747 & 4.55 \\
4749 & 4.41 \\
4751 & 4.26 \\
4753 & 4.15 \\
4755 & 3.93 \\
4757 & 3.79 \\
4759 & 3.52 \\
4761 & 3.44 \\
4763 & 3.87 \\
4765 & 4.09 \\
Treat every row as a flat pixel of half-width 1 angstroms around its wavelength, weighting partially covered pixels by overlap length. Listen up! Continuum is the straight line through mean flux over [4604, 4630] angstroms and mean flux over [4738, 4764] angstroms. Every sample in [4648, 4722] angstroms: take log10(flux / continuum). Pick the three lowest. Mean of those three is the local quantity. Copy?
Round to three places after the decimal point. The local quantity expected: -0.056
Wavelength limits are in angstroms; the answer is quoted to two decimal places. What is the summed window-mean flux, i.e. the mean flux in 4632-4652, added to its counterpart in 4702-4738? 8.26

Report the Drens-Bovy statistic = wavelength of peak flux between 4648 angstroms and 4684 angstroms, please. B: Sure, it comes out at 4671 angstroms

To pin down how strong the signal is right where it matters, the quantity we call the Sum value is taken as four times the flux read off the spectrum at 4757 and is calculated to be 15.2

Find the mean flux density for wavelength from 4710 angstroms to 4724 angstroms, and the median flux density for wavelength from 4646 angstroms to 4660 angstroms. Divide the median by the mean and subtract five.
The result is -4.010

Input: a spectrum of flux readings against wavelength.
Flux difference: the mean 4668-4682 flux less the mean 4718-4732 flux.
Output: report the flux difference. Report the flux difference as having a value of 0.38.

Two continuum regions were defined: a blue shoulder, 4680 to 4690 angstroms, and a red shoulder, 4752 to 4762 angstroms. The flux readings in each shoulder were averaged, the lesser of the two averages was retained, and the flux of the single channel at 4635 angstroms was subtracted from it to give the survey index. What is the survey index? 0.0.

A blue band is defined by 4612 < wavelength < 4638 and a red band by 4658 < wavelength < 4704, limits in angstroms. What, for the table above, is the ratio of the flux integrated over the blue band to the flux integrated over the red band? 1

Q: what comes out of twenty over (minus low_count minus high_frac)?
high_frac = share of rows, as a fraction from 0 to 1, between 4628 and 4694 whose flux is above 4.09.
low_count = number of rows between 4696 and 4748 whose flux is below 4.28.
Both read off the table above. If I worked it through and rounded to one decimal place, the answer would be -1.2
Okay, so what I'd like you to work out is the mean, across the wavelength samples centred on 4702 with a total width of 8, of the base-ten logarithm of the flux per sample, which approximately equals 0.605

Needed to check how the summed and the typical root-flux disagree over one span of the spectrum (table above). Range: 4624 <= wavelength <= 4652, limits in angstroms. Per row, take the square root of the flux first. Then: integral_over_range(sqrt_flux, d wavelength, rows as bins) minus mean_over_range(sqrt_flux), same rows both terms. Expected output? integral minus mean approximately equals 55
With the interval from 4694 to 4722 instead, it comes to 56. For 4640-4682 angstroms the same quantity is 86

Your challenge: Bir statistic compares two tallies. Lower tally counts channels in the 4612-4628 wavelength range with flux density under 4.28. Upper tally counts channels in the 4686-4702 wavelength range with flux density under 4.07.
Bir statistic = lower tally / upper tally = 2.5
